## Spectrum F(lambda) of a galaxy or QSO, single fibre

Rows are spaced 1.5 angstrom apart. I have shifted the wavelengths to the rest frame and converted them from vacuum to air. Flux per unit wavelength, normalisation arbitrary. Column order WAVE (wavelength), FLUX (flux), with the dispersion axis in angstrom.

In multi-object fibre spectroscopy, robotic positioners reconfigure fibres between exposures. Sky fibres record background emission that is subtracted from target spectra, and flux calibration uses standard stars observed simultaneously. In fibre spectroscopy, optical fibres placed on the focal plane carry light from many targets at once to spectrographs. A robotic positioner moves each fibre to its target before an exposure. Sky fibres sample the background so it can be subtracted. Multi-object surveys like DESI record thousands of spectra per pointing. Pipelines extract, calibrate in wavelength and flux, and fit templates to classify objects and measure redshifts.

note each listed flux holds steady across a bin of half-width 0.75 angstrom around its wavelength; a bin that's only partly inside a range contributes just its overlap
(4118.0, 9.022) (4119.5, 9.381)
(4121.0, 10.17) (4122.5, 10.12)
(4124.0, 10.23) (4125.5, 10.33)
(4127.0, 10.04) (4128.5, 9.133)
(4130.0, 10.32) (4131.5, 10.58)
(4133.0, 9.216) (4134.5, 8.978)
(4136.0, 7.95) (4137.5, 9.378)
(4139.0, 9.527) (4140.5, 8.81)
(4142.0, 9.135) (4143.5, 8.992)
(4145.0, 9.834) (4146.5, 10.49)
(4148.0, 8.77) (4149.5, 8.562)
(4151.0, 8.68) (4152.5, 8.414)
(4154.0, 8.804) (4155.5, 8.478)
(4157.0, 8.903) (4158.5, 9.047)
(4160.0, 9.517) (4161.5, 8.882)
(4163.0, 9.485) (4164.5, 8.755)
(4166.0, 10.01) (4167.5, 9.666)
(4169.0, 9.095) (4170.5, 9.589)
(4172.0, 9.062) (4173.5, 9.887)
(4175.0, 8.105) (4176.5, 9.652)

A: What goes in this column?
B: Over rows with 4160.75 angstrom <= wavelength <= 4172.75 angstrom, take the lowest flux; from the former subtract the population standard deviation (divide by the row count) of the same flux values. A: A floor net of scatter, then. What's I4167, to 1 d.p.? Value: 8.3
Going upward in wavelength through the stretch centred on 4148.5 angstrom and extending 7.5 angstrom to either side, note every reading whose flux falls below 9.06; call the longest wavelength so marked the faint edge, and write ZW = 4155.5 angstrom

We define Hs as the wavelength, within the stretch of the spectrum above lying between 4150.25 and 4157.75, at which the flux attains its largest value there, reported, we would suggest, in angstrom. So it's 4157.0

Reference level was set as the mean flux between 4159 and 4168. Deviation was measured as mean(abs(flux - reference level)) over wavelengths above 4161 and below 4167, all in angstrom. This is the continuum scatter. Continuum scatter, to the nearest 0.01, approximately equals 0.46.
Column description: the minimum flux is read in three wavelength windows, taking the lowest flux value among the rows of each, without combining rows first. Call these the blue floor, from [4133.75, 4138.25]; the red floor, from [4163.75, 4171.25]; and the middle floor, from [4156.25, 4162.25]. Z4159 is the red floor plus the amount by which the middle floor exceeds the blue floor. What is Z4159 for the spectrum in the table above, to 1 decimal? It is 9.7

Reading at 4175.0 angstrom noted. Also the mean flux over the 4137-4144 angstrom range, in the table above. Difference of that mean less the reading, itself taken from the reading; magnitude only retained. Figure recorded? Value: 7.0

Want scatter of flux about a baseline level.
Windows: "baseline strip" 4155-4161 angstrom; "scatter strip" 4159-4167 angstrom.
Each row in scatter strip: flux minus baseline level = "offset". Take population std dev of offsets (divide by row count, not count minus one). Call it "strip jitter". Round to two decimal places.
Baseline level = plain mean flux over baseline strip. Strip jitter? 0.46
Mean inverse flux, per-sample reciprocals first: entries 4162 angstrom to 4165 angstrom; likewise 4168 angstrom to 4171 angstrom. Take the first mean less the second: 0.003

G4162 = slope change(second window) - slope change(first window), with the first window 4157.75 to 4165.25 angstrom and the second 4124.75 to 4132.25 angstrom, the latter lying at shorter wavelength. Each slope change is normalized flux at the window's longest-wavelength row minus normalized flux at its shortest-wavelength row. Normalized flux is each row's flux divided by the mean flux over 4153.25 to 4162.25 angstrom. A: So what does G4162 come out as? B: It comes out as 0.06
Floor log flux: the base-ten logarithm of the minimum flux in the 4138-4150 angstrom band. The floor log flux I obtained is 0.933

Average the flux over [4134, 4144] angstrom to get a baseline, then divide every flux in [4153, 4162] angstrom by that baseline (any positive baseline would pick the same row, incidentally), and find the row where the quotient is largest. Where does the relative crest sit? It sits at 4160.0 angstrom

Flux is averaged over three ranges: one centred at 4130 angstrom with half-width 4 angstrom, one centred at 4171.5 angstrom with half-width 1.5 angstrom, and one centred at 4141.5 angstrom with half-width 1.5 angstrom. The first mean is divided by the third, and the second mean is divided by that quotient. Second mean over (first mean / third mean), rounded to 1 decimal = 8.5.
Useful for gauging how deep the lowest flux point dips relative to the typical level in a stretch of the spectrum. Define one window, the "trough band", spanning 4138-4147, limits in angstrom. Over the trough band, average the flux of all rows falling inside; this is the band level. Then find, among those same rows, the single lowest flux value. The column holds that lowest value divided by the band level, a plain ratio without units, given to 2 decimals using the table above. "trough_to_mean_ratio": 0.93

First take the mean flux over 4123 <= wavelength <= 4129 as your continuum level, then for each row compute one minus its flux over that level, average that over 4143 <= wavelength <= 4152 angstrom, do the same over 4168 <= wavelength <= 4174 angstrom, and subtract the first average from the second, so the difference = -0.02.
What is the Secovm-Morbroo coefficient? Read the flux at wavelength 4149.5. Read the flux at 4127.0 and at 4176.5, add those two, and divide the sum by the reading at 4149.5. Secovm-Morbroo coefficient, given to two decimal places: 2.30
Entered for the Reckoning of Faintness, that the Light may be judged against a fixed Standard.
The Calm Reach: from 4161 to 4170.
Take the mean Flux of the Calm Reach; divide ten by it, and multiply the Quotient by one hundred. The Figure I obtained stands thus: 107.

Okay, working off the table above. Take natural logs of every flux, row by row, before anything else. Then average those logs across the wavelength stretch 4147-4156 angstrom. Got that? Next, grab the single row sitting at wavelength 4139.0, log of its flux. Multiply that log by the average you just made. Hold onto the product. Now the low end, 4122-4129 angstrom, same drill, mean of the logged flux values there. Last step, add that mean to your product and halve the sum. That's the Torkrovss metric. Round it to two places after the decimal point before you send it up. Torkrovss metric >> 3.58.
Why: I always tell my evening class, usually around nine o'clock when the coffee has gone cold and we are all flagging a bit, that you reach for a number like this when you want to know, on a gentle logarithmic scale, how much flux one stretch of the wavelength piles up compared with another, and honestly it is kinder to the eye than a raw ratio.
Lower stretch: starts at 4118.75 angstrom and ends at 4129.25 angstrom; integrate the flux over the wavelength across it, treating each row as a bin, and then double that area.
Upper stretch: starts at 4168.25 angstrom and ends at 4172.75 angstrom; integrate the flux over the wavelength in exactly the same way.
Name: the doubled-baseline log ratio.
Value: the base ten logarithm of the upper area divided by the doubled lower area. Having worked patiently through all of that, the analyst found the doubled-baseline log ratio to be -0.70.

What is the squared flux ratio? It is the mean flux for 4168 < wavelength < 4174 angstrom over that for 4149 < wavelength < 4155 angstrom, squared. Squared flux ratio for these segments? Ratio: 1.19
